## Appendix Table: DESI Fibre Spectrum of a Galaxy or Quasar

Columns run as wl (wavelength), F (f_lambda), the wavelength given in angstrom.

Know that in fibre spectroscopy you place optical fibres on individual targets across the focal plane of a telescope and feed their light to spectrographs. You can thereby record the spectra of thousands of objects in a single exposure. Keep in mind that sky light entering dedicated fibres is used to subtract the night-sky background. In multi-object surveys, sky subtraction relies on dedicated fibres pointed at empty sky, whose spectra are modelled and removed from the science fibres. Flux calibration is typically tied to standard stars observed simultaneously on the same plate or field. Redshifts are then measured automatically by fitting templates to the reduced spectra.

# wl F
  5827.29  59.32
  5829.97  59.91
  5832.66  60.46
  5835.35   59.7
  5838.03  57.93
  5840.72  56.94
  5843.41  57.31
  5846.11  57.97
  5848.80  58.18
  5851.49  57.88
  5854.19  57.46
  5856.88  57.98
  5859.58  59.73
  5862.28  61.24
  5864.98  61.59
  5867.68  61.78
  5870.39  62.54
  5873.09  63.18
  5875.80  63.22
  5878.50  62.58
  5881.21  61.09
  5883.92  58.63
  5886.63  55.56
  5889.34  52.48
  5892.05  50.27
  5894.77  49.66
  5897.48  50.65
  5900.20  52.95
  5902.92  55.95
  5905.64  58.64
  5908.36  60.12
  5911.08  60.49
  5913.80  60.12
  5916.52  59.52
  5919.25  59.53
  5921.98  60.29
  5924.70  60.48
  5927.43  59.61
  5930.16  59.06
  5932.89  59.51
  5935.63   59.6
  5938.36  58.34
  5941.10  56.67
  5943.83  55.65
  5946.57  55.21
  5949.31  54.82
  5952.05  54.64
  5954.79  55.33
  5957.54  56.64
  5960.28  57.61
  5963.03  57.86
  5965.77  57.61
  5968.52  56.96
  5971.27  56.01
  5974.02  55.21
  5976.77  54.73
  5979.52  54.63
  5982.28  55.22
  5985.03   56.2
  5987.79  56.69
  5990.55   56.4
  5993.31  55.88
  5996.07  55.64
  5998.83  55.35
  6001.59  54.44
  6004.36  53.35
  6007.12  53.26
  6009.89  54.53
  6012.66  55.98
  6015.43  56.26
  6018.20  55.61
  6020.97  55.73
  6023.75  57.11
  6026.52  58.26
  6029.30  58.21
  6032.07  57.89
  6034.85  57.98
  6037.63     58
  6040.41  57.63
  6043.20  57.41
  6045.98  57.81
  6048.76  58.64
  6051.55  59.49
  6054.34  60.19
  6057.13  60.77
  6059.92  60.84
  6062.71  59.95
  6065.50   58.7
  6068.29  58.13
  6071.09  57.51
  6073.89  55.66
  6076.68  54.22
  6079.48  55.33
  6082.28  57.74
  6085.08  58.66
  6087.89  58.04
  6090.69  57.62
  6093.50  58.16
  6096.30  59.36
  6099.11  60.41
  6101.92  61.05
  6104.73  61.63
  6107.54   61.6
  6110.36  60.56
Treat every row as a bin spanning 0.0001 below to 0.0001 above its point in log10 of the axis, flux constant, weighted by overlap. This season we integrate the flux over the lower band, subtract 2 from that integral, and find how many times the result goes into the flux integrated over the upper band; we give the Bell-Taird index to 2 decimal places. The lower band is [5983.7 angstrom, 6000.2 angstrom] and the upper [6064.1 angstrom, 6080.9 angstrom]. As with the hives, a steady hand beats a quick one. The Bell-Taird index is 1.03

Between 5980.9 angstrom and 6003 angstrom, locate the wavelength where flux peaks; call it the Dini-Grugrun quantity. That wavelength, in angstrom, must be 5987.79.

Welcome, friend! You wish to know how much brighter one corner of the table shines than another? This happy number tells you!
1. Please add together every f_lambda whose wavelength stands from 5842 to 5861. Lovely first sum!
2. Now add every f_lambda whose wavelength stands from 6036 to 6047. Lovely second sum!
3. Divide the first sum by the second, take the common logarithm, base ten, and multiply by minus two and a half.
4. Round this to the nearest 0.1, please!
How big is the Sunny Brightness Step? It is -0.6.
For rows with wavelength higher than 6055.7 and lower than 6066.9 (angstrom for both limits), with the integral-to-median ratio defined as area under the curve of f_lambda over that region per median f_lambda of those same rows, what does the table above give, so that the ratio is 11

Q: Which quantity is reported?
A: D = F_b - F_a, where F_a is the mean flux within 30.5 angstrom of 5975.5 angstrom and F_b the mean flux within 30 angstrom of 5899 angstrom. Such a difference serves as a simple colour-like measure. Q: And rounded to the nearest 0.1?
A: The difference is 2.3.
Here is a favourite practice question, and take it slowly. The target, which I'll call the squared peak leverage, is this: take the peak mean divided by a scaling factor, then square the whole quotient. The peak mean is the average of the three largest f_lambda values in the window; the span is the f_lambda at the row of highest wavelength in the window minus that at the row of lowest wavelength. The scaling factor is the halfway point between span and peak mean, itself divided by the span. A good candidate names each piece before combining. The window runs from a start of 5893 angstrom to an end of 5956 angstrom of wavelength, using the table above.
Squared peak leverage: 107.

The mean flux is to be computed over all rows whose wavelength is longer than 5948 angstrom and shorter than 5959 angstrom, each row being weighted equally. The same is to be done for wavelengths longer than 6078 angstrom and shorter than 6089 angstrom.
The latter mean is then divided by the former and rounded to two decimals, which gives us 1.04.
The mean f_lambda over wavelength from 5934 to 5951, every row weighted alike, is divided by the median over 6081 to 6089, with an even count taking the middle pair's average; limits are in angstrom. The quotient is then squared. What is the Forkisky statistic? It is 0.95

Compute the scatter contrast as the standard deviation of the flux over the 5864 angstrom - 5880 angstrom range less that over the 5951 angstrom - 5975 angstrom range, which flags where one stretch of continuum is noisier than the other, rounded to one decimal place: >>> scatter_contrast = -0.5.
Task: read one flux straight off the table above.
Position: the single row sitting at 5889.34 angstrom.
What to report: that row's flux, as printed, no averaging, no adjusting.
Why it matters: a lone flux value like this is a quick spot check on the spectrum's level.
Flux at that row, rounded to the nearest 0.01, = 52.48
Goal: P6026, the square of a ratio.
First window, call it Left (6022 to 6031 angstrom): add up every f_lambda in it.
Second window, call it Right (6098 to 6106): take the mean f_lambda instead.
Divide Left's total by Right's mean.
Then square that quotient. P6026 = 8.1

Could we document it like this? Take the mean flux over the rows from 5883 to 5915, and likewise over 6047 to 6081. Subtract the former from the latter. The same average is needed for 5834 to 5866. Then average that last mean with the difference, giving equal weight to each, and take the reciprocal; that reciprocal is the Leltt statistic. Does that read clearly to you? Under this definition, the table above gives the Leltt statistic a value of 0.0325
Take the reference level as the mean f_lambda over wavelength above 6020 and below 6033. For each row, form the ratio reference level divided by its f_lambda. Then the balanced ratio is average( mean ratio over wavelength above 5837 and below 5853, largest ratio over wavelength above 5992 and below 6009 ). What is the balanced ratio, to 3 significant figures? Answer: 1.04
